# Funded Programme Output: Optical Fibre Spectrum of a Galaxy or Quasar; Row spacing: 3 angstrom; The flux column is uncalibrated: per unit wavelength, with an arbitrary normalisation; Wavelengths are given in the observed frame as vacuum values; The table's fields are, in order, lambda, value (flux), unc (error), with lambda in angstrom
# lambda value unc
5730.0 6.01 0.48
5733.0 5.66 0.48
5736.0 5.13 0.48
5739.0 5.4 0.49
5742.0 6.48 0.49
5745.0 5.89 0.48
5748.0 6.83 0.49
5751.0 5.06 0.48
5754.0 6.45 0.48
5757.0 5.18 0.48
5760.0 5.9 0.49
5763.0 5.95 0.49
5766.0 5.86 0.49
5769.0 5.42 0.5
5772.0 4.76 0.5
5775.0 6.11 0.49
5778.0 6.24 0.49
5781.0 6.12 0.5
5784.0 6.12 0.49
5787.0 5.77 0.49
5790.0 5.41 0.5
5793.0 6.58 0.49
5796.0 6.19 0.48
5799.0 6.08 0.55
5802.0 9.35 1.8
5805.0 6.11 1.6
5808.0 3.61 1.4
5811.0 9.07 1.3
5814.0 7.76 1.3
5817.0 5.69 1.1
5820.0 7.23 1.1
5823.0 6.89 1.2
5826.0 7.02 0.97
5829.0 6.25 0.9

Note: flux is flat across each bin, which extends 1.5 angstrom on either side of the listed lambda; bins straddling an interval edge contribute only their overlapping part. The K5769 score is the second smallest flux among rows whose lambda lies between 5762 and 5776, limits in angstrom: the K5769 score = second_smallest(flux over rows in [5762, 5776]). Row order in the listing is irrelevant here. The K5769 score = 5.42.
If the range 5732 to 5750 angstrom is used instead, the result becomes 5.4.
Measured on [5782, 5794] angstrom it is 5.77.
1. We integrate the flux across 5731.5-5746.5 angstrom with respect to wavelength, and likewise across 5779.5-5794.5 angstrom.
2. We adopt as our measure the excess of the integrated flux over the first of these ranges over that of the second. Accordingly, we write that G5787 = -4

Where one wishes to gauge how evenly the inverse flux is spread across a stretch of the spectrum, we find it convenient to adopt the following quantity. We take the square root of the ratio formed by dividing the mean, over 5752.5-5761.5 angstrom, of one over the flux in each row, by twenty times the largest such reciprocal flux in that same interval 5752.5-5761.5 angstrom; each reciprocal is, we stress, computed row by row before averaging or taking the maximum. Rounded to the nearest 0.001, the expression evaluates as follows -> 0.211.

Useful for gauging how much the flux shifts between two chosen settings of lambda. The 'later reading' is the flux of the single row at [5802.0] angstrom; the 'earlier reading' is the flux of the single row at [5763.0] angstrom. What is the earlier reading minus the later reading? -3.4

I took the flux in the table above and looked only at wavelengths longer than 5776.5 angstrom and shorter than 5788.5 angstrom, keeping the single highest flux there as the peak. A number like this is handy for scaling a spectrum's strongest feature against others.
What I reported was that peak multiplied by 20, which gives 125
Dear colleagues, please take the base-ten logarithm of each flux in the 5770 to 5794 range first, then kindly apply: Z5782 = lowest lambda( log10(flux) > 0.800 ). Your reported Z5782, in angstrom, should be 5793.0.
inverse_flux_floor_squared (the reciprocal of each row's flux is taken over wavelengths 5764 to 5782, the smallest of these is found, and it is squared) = 0.0257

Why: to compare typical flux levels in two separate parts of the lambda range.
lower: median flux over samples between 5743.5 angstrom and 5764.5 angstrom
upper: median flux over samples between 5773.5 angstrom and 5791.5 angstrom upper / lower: 1.04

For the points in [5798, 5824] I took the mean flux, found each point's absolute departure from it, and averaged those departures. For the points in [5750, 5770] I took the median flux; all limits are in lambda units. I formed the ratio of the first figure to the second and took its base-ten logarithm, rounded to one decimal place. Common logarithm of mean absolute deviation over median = -0.6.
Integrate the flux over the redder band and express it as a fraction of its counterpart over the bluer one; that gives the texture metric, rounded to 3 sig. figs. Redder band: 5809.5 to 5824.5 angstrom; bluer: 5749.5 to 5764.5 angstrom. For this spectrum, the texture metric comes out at 1.28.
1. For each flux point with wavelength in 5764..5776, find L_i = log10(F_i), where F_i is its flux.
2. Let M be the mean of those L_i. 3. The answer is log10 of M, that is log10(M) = -0.130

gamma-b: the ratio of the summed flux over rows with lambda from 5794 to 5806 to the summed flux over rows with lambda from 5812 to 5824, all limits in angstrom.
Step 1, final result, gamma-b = 1.01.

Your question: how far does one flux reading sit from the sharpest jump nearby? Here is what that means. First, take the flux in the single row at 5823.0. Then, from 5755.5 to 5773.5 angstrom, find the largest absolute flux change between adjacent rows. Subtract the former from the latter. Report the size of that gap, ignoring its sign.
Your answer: 6.2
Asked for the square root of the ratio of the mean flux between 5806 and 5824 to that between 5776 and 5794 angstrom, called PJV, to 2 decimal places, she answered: 1.05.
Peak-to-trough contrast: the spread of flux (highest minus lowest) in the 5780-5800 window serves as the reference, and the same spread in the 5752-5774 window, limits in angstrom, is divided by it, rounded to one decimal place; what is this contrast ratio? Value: 1.4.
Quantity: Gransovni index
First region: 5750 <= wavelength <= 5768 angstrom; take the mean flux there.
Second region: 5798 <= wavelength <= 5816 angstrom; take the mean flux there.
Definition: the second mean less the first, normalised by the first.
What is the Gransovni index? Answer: 0.22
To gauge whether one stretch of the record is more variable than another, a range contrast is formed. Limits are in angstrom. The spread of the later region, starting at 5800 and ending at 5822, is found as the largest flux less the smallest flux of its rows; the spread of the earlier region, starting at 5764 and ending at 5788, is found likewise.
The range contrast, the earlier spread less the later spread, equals -4.3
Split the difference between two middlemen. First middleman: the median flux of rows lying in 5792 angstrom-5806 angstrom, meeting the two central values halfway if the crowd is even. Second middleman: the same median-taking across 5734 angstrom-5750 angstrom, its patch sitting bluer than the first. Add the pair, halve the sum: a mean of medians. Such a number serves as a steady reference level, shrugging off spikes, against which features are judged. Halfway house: 6.0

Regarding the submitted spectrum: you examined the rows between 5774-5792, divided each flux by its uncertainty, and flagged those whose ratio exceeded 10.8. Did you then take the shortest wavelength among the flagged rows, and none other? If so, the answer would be 5775.0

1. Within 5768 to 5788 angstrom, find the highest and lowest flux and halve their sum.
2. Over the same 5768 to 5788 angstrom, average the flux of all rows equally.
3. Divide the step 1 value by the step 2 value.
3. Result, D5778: 0.95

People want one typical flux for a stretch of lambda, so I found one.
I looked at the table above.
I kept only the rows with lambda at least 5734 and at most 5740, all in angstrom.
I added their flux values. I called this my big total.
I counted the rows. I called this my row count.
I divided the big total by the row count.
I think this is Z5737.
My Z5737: 5.3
